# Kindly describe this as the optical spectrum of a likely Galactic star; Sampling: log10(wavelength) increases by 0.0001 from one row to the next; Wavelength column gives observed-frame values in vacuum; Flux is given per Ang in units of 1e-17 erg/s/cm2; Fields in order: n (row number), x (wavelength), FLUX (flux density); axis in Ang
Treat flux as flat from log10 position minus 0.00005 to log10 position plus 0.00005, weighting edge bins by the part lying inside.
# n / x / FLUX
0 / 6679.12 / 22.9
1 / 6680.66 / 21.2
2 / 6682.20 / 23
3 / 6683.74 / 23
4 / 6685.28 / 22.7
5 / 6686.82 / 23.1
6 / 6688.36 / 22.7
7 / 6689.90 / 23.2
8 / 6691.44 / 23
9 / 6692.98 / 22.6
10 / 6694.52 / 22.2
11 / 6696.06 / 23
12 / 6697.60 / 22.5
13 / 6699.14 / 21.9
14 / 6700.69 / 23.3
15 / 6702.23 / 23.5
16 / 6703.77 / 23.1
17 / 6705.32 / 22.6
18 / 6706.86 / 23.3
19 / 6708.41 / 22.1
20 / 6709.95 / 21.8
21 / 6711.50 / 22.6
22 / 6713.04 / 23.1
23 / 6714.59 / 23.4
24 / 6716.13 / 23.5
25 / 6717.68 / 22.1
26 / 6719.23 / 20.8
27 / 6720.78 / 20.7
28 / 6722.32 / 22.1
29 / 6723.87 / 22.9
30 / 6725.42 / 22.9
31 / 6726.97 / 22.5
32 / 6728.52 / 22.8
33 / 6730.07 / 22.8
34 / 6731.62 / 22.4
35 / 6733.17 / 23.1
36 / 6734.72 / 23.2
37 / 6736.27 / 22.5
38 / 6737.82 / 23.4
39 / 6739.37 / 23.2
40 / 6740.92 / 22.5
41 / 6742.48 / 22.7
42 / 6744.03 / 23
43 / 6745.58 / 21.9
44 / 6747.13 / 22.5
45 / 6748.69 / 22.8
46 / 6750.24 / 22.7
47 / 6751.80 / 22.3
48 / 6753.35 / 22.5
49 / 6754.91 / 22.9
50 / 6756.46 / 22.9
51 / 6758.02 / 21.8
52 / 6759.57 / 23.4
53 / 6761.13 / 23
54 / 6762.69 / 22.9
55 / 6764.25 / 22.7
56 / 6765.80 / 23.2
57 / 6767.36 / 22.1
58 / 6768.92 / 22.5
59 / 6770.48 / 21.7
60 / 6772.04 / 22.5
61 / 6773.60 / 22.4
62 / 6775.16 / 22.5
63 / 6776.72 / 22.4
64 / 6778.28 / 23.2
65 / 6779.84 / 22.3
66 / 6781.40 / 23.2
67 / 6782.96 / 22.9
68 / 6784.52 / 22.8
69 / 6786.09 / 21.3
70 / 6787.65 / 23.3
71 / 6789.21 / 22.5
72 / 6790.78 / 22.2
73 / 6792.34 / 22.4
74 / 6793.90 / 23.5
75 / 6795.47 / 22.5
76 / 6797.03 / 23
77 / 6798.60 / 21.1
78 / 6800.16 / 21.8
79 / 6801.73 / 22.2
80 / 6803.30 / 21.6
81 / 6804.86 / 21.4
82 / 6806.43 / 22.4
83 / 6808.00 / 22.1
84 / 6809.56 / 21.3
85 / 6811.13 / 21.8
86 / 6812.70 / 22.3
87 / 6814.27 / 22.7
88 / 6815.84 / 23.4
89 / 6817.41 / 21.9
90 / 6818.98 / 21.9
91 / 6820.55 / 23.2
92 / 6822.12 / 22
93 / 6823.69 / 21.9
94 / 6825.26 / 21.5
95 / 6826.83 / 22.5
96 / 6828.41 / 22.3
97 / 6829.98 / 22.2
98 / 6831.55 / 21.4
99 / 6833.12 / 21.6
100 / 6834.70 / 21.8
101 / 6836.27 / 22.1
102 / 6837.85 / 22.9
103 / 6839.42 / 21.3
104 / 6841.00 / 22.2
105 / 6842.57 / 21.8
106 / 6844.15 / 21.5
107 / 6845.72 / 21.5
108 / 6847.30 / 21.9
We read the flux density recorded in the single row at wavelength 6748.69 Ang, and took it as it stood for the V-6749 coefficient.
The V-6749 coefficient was 22.8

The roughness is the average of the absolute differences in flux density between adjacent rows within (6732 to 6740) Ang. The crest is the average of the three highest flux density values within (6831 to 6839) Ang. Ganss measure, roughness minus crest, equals -21.79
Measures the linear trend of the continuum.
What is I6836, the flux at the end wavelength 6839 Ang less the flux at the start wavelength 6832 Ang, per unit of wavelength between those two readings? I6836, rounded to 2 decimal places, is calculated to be 0.27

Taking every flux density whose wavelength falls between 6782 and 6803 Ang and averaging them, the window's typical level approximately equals 22.4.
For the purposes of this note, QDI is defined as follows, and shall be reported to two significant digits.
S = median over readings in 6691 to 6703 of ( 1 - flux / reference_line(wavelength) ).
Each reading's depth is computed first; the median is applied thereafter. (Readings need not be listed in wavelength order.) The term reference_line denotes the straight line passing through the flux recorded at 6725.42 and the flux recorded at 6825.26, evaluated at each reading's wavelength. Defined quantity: 0.024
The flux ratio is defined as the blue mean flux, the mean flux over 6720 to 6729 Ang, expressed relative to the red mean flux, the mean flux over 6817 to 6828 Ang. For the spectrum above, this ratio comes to 1.01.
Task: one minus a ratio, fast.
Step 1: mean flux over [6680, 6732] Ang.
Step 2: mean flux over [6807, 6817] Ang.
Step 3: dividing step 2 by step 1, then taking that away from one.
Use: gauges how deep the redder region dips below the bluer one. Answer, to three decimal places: 0.015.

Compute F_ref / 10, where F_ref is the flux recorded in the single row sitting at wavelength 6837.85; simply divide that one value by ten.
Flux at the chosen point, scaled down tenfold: 2.29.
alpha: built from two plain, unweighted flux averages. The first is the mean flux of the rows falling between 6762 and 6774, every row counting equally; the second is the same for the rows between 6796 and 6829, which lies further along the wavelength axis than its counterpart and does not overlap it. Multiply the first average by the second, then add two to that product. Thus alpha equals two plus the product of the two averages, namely 499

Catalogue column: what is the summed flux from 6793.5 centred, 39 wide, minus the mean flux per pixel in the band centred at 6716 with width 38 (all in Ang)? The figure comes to 535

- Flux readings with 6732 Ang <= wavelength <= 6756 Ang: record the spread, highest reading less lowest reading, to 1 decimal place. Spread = 1.5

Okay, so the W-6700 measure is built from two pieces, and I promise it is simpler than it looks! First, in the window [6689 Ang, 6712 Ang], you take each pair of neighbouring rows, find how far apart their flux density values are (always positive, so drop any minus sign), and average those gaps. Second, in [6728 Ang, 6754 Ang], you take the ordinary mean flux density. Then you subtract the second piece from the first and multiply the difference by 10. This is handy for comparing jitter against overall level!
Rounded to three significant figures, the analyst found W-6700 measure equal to -221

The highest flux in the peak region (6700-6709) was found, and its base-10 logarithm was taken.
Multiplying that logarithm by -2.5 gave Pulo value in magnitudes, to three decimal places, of -3.428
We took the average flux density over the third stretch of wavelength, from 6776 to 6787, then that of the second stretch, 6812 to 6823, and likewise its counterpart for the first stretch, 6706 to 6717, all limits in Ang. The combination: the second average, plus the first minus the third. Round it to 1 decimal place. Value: 22.7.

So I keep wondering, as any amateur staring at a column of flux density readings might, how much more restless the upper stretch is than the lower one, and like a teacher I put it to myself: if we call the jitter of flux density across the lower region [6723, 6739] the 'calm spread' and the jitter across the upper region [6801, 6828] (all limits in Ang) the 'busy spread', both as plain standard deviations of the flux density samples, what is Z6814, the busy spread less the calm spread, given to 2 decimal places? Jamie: 0.26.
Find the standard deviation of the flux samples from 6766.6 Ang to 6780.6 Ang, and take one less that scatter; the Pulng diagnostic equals 0.6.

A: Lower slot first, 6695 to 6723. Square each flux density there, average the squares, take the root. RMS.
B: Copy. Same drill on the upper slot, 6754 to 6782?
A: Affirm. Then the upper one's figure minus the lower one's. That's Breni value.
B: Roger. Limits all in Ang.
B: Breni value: 0.1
